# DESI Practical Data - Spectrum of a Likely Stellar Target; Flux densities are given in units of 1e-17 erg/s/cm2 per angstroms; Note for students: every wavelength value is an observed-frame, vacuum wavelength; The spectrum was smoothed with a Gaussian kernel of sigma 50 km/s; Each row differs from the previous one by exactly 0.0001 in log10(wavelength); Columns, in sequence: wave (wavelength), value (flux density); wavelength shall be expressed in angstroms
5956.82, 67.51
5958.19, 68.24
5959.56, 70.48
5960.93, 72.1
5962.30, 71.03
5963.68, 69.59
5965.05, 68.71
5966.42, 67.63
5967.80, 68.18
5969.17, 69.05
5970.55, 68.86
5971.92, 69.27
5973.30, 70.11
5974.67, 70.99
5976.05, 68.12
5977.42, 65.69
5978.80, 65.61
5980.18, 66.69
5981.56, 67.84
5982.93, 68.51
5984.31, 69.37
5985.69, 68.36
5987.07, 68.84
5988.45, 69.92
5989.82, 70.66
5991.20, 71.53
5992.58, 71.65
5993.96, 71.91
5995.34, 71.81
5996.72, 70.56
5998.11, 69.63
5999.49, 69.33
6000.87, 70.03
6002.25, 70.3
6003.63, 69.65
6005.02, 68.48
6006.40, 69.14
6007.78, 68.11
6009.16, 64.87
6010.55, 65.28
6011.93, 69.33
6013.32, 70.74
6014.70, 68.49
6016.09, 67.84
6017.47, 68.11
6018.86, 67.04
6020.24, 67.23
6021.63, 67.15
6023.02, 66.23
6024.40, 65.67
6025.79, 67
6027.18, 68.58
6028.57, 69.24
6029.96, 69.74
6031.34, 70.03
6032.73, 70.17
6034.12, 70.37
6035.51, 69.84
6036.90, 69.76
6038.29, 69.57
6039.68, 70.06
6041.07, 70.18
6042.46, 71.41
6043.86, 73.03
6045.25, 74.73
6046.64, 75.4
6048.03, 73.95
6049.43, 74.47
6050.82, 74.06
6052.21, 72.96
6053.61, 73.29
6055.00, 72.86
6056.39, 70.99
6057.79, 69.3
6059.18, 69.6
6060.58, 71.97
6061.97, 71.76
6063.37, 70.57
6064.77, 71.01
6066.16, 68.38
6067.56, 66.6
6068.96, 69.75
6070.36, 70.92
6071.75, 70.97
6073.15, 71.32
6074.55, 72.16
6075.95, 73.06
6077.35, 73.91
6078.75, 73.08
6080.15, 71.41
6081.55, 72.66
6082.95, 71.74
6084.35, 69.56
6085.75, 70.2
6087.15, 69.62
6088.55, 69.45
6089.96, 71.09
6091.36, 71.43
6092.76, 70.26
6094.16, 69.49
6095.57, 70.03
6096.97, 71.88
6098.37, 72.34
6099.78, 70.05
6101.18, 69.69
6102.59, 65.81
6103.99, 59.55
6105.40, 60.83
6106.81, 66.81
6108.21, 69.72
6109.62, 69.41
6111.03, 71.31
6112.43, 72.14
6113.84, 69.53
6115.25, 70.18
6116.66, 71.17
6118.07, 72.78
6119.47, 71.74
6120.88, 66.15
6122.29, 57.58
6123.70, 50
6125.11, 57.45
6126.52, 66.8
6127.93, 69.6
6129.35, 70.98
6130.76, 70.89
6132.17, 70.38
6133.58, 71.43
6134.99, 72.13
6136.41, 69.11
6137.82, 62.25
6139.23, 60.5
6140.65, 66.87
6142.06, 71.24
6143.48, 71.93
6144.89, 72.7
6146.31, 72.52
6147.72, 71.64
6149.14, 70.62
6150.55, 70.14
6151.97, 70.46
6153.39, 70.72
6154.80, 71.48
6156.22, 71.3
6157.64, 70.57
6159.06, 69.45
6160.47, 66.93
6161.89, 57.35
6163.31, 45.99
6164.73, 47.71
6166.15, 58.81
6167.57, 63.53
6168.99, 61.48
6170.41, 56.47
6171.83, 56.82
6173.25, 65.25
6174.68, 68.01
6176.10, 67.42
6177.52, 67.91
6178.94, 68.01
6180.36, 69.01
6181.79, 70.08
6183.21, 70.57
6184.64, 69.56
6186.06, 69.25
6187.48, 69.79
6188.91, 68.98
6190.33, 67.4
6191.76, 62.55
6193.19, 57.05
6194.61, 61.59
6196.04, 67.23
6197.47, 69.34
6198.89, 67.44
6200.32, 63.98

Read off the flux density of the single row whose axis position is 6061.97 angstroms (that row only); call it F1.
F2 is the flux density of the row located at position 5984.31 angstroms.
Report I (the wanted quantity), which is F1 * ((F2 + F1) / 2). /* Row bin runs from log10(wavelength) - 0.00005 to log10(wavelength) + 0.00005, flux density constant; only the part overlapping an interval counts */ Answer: 5064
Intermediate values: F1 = 71.76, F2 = 69.37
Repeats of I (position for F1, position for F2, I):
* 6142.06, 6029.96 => 5022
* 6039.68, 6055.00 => 5006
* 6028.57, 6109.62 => 4800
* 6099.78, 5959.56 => 4922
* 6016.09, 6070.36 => 4707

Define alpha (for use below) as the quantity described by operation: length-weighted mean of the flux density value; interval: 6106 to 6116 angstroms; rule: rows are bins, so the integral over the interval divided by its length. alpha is 69.8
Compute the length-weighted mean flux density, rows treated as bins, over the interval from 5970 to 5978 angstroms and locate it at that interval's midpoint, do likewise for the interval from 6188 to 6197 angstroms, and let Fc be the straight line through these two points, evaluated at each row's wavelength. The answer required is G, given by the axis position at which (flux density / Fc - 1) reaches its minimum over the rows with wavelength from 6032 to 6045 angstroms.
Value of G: 6038.29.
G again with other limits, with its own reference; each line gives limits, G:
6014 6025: 6024.40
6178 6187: 6178.94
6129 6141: 6139.23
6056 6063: 6057.79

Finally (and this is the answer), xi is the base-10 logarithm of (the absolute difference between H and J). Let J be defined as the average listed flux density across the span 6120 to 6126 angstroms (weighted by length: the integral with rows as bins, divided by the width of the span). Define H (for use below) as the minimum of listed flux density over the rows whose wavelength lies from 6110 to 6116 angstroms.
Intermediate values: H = 69.53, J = 58.5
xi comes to 1.0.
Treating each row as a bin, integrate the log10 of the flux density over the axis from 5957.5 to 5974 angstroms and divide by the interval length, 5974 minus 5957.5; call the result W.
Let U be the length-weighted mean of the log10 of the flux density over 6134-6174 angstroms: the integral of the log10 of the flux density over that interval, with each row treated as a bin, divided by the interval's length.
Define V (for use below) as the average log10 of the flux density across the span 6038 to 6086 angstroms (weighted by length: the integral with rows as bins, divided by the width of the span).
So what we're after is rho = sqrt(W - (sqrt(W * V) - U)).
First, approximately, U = 1.81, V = 1.86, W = 1.84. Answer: 1.34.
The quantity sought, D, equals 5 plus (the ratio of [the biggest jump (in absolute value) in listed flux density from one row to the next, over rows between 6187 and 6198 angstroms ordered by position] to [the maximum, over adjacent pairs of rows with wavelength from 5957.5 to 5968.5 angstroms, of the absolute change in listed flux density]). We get 7.5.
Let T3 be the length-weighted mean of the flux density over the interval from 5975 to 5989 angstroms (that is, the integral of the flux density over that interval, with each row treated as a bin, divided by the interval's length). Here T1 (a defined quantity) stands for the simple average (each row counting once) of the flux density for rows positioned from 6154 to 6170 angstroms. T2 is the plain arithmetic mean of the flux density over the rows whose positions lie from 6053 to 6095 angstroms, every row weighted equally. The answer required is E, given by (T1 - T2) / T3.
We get -0.13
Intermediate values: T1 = 62.2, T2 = 71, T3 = 67.9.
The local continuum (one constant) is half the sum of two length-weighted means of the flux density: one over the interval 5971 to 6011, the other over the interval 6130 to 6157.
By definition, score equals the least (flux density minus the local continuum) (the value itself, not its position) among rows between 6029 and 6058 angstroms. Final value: 0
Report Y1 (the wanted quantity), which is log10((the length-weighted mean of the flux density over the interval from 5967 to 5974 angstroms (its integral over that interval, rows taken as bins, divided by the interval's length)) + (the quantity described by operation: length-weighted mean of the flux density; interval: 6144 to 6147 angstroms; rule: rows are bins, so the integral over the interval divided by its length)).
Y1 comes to 2.15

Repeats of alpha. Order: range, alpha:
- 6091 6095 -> 70.3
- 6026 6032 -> 69.2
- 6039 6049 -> 72.7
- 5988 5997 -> 71.3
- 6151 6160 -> 70.6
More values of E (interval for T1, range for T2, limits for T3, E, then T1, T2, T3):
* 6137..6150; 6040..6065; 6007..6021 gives -0.05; 68.9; 72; 67.7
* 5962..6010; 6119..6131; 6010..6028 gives 0.07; 69.1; 65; 67.6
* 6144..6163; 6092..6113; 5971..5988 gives 0.02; 69.7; 69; 68.3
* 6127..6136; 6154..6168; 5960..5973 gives 0.12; 70.9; 62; 69.4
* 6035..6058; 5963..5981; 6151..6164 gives 0.06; 72.1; 68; 66.1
